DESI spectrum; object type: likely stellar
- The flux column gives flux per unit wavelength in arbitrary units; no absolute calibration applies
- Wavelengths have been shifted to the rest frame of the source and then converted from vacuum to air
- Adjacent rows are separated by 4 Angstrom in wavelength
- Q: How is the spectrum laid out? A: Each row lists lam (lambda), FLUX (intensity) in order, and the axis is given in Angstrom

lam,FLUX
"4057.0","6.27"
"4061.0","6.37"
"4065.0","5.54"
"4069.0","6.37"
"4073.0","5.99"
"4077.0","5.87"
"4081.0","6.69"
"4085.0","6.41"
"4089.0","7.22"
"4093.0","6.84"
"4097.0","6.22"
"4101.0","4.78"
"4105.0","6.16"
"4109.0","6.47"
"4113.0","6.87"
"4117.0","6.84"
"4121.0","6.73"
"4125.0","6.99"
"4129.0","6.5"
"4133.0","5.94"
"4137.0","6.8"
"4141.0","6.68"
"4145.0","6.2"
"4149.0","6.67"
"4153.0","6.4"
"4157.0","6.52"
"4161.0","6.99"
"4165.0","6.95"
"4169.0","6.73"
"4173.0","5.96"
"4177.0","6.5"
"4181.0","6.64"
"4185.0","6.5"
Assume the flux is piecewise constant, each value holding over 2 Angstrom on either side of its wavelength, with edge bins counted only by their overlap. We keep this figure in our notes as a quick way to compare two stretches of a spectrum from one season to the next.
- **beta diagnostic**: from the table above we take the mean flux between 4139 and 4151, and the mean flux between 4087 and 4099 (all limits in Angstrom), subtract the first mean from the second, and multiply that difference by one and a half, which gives 0.4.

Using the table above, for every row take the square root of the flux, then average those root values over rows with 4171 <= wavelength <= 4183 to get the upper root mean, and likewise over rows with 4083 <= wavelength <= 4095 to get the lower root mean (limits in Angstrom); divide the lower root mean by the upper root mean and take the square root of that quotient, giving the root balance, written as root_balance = 1.02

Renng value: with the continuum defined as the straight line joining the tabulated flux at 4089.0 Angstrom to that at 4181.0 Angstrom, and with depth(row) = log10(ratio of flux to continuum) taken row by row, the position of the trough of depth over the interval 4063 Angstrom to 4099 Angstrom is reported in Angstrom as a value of 4065.0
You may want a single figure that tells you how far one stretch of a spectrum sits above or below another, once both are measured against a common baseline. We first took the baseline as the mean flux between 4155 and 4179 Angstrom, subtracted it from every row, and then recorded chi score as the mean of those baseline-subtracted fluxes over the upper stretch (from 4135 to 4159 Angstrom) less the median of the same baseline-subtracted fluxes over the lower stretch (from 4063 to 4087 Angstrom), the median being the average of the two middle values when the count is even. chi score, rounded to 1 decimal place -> 0.4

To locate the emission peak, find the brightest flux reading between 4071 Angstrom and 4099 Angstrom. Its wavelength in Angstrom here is 4089.0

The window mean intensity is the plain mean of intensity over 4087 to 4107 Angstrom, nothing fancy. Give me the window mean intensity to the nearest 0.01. 6.24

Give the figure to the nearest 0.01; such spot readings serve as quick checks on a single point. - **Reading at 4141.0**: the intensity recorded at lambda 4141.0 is 6.68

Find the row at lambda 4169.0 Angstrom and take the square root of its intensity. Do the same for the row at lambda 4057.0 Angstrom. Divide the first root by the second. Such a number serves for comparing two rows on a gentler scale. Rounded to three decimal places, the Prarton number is 1.036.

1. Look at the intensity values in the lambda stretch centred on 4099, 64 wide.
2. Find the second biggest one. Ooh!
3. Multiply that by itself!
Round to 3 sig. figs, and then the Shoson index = 48.9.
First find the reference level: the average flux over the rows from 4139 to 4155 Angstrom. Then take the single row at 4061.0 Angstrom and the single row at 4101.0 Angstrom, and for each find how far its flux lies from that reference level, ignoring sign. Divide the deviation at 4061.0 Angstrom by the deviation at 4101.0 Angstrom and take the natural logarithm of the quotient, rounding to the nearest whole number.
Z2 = -3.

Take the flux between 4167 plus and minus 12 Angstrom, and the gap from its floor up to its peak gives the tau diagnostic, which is 1.0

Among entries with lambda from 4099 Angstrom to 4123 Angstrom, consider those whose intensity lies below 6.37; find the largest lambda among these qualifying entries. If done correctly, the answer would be 4105.0 Angstrom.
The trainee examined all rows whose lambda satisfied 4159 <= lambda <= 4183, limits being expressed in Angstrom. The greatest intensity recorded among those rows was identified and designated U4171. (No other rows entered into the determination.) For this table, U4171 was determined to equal 6.99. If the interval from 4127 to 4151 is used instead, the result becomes 6.8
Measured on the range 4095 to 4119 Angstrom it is 6.87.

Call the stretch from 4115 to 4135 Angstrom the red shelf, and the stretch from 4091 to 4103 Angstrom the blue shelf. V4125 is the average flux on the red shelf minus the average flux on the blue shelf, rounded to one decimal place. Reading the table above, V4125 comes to 0.7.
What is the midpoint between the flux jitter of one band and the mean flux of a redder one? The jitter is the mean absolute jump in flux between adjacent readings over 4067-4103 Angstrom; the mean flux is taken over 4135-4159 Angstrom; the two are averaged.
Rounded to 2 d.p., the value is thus 3.58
